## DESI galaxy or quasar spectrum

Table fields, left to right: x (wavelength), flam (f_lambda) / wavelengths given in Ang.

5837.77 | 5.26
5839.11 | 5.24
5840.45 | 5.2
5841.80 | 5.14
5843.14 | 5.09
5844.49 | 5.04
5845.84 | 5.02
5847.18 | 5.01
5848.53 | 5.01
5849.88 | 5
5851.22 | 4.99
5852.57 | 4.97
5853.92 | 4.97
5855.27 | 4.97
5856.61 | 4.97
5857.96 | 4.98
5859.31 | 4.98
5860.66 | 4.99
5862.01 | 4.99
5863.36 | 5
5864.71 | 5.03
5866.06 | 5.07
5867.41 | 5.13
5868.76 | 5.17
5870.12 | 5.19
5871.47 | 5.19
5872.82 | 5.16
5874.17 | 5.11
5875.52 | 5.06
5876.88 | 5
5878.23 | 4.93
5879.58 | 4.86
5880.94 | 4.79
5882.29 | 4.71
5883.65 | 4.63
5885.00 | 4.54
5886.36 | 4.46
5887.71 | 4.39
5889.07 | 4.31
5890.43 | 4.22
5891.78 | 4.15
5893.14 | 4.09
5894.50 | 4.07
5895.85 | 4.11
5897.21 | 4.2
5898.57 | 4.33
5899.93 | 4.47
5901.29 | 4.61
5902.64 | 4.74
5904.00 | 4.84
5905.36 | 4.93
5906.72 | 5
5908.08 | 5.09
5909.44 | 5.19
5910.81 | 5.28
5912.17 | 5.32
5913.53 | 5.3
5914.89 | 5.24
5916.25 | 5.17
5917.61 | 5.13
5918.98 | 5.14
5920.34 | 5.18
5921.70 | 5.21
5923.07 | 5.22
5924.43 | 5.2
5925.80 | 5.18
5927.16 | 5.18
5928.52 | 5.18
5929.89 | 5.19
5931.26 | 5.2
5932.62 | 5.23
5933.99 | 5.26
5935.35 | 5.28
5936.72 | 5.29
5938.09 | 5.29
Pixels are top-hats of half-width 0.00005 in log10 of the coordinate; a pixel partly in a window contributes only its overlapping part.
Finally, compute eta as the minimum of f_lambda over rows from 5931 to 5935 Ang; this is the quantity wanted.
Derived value 5.2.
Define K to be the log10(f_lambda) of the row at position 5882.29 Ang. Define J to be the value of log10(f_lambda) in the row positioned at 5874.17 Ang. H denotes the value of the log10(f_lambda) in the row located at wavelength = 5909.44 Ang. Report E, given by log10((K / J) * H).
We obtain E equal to -0.168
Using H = 0.715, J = 0.708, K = 0.67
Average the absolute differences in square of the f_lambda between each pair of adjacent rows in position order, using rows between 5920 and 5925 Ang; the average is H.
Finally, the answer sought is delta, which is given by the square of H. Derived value 0.0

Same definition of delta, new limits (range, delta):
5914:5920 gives 0.2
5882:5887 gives 0.6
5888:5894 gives 0.4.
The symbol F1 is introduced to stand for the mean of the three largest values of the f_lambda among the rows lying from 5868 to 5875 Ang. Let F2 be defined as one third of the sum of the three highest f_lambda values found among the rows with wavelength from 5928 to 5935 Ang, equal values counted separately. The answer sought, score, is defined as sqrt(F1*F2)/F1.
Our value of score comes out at 1.00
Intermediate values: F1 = 5.18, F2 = 5.23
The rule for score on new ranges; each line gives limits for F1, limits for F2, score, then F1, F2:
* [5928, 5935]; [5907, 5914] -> 1.01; 5.23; 5.30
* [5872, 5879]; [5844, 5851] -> 0.99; 5.11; 5.02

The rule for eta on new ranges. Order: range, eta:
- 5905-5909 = 4.93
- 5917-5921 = 5.13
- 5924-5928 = 5.18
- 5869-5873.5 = 5.16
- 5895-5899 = 4.11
